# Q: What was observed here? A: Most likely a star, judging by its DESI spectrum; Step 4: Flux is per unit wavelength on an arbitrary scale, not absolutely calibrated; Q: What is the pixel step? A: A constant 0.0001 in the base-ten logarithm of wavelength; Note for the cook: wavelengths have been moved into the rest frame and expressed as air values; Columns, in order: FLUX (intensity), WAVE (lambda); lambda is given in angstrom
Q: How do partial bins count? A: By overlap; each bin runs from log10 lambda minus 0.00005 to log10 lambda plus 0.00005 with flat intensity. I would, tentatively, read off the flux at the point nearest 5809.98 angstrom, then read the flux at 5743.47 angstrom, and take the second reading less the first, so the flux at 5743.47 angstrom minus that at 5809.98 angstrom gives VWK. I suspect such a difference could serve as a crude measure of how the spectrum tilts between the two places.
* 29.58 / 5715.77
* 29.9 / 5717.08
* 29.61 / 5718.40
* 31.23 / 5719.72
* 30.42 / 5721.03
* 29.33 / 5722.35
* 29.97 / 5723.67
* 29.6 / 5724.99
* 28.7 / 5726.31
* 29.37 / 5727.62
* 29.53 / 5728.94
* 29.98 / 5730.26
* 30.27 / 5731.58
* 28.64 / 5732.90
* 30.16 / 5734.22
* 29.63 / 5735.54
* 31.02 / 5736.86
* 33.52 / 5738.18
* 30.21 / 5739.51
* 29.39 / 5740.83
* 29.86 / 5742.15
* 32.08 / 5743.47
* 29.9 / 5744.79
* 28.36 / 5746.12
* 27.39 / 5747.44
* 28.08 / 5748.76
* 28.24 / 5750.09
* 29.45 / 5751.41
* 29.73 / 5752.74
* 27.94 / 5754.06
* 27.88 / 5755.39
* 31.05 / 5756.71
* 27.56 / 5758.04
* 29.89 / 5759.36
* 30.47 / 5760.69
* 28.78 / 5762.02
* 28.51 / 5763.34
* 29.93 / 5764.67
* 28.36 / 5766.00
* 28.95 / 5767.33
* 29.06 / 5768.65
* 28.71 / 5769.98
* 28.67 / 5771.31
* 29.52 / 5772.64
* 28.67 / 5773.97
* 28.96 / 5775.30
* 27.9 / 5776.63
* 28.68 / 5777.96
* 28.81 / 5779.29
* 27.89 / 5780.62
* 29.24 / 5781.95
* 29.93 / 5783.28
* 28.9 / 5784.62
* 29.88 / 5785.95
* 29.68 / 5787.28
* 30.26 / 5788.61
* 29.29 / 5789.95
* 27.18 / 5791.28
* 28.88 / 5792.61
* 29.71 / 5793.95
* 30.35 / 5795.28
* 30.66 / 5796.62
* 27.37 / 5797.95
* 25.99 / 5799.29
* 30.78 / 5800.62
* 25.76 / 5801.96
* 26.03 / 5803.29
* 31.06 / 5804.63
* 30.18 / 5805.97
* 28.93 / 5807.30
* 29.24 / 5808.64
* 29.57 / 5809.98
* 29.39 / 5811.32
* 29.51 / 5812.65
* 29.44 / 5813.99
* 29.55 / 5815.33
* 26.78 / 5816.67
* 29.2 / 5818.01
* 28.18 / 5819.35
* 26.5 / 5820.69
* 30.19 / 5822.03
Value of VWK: 2.5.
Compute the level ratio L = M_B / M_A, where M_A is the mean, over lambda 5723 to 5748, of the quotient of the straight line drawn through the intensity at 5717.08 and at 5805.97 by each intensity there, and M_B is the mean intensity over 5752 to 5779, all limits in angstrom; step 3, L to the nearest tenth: 28.8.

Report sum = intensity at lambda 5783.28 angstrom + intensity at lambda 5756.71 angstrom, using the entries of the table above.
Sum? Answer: 61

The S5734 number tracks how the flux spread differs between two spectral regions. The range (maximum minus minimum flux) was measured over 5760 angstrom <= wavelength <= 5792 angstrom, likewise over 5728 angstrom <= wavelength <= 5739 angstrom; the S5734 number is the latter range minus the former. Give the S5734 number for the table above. 1.6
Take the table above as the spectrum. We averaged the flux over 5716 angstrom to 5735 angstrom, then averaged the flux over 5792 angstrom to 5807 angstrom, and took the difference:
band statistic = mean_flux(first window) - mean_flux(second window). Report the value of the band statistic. 1.0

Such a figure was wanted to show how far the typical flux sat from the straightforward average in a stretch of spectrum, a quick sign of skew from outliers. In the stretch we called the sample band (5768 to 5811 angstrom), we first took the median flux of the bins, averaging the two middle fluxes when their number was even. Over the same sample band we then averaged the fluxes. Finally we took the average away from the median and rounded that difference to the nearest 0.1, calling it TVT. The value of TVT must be 0.1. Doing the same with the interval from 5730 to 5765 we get 0.2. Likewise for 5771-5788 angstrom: -0.1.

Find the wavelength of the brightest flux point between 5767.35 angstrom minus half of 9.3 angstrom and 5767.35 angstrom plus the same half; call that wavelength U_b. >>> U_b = 5764.67 angstrom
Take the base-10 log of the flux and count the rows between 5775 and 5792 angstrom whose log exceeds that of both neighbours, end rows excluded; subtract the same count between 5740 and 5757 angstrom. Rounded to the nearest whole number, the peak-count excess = 2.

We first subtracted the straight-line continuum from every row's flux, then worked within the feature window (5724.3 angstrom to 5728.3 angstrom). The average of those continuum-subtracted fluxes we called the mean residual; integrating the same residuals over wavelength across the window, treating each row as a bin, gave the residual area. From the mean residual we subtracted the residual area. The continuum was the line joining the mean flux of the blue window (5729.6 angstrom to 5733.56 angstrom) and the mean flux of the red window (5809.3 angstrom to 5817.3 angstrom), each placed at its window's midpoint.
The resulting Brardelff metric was 1.3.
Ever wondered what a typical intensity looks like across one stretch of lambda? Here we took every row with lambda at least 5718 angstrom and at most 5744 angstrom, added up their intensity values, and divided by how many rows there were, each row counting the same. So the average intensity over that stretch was 30.1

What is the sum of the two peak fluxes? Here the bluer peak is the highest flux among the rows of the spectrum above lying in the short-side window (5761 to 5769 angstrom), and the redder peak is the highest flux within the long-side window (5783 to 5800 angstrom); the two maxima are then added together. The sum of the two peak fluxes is 60.6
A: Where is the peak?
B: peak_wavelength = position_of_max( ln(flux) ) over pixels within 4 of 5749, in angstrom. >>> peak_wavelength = 5752.74 angstrom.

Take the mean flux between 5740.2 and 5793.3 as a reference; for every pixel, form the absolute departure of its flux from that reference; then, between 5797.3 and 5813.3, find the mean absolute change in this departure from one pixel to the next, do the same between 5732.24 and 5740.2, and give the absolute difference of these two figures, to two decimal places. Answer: 0.95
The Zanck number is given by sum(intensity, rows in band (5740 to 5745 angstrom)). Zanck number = 121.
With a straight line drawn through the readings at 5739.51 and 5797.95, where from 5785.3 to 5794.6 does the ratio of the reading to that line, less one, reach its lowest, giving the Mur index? 5791.28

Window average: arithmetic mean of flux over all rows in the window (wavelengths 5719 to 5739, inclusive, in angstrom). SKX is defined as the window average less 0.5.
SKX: 29.6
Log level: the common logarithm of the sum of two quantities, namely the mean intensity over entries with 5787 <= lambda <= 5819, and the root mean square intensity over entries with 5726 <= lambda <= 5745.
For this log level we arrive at 1.77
